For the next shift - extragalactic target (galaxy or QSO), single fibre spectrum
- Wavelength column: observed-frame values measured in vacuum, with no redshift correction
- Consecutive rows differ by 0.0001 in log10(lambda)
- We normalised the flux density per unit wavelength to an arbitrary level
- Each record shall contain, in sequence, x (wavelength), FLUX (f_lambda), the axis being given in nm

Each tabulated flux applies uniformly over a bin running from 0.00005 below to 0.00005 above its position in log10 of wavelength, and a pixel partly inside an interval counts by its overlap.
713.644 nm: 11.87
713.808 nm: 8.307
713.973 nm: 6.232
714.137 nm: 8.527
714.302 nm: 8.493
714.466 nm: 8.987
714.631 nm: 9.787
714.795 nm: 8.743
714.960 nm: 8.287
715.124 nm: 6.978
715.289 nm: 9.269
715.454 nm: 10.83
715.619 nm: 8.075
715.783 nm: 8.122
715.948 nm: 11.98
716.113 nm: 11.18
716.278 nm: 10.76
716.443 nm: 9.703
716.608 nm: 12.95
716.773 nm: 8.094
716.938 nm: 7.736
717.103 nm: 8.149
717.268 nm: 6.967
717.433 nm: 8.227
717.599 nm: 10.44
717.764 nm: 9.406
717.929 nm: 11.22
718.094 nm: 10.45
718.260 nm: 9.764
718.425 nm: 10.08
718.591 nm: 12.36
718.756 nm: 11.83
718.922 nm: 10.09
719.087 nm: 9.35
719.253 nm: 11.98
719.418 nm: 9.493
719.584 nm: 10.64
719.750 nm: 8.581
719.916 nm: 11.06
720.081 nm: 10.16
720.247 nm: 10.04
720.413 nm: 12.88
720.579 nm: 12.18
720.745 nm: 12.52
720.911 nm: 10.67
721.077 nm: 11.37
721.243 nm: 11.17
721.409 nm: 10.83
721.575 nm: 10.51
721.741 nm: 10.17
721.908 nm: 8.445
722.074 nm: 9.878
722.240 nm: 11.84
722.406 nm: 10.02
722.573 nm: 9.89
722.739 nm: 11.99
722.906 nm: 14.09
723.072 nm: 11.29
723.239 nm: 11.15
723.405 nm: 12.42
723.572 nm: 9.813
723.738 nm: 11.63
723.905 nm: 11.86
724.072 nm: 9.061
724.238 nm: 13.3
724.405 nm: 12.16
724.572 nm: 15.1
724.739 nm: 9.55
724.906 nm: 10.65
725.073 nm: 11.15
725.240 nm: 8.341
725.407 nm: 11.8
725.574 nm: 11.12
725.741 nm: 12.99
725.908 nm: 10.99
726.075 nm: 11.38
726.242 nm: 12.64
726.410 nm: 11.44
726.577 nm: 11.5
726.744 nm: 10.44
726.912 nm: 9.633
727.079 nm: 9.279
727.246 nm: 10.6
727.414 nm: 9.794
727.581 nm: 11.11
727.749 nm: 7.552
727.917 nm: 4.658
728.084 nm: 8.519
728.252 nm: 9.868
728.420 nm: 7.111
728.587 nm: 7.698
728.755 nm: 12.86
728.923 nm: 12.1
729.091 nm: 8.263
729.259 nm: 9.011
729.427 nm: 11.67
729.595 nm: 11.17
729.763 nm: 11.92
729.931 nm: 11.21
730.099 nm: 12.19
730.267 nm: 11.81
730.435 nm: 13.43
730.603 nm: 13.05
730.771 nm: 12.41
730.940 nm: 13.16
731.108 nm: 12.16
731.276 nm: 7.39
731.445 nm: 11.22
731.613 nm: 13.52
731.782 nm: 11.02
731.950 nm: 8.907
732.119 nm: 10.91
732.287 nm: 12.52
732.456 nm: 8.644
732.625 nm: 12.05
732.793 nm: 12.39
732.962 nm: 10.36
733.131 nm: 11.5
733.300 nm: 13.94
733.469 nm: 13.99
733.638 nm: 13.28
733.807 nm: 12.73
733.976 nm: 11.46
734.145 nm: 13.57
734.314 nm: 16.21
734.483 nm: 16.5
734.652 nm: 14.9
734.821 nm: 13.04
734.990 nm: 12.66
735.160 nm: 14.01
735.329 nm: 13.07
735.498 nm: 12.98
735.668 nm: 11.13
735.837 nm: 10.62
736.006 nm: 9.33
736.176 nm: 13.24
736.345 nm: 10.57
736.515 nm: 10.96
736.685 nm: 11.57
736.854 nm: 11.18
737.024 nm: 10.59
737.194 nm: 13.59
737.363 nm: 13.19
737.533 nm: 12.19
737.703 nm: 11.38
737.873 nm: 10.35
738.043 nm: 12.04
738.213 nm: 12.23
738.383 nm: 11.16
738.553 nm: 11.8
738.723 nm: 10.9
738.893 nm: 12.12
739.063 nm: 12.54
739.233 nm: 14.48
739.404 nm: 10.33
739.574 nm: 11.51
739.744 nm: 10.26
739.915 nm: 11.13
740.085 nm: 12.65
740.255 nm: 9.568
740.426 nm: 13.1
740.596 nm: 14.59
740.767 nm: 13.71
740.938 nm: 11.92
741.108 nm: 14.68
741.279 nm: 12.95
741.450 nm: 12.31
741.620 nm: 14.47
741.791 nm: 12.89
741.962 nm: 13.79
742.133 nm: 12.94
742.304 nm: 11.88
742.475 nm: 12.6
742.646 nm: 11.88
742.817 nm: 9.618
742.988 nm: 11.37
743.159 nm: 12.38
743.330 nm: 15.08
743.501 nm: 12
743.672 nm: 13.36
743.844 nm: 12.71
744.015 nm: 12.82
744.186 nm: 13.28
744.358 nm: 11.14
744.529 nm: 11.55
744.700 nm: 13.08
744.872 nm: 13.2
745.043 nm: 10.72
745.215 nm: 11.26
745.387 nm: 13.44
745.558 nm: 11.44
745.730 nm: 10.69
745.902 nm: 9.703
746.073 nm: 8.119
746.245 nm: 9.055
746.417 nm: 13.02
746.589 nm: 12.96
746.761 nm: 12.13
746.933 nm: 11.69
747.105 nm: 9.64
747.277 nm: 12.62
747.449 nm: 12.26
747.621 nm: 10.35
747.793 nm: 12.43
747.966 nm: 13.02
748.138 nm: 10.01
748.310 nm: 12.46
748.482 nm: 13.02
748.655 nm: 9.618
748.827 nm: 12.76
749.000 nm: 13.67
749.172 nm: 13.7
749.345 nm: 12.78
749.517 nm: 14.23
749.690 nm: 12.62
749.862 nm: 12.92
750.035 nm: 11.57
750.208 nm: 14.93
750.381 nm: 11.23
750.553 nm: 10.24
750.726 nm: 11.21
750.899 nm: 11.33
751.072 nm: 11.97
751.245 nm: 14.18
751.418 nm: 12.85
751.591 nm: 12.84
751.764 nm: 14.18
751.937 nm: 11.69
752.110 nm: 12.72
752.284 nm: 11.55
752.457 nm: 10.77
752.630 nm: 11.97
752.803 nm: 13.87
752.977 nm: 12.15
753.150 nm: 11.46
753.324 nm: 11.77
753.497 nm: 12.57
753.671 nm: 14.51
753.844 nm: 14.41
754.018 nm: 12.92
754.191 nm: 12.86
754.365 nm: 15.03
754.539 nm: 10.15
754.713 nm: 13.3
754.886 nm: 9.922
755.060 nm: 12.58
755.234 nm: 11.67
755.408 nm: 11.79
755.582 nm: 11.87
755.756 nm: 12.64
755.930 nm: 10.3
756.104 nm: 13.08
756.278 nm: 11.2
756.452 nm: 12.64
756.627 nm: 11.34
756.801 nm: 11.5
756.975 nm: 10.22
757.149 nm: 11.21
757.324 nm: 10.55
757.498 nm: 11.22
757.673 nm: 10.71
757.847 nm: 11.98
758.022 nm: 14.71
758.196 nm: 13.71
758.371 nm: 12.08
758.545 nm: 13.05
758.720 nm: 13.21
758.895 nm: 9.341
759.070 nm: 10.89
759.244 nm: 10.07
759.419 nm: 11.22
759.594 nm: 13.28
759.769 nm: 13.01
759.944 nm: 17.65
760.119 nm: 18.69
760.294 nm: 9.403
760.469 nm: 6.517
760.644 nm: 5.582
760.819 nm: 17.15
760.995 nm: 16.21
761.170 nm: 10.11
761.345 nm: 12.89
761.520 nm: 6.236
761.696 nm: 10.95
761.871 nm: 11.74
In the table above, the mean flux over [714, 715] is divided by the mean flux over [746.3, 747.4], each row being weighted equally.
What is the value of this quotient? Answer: 0.73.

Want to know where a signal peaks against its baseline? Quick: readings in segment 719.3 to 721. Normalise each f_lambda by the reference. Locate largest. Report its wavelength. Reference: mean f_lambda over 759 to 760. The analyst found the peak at 720.413 nm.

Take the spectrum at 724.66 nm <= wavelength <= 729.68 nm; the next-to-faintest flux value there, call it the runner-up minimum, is 7.111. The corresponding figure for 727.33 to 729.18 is 7.111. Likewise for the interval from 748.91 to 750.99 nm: 11.21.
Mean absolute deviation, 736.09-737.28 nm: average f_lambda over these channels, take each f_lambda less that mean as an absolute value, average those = 1.0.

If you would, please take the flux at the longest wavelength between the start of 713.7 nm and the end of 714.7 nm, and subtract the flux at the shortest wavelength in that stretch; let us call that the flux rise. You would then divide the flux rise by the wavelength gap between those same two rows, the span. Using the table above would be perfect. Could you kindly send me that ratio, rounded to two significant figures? 1.8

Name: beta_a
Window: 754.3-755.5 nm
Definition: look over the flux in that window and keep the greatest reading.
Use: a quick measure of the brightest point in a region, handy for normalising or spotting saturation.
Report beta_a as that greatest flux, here 15.03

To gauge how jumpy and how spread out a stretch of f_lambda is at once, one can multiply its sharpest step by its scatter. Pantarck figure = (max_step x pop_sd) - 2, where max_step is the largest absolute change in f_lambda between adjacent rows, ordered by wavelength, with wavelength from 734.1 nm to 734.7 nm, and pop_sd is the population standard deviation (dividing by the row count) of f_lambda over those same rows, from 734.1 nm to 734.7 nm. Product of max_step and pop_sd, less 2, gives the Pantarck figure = 1.1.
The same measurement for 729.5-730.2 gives -1.6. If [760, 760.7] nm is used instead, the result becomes 46.1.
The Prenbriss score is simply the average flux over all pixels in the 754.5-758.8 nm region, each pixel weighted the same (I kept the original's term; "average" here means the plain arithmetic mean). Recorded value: 11.9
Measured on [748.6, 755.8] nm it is 12.5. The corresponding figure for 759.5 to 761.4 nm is 12.8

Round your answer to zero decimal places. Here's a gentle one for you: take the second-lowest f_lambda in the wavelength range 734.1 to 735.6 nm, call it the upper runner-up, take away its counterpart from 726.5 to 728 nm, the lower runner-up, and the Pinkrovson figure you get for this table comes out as 5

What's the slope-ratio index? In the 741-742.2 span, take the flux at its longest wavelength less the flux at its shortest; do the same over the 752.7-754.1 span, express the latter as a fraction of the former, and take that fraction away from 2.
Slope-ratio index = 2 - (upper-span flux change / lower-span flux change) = 1.5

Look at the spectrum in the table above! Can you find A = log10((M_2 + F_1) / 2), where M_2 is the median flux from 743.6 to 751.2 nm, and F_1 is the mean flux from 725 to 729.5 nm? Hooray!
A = 1.05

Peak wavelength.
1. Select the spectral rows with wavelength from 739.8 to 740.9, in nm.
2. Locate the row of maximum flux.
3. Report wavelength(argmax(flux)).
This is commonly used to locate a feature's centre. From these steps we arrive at 740.596 nm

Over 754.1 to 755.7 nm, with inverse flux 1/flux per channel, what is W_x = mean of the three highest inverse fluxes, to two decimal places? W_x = 0.09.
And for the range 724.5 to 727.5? 0.11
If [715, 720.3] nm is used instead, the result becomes 0.14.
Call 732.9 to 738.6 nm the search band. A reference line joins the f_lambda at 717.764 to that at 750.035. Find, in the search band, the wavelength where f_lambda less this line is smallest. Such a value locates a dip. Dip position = 736.006 nm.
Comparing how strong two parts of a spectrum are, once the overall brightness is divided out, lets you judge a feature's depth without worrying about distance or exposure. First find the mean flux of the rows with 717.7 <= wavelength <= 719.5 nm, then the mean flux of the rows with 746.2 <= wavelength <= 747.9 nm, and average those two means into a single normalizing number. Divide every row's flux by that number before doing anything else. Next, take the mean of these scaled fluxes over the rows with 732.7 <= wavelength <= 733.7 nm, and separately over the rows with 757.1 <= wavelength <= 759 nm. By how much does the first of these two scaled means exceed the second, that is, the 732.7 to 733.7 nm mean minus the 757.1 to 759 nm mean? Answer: 0.05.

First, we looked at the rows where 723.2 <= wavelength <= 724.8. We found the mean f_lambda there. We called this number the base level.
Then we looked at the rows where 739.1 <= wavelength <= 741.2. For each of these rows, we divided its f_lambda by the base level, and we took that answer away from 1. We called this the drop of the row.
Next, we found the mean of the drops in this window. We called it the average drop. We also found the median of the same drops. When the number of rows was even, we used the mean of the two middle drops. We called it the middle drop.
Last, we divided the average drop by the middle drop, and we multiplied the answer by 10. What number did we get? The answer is 11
